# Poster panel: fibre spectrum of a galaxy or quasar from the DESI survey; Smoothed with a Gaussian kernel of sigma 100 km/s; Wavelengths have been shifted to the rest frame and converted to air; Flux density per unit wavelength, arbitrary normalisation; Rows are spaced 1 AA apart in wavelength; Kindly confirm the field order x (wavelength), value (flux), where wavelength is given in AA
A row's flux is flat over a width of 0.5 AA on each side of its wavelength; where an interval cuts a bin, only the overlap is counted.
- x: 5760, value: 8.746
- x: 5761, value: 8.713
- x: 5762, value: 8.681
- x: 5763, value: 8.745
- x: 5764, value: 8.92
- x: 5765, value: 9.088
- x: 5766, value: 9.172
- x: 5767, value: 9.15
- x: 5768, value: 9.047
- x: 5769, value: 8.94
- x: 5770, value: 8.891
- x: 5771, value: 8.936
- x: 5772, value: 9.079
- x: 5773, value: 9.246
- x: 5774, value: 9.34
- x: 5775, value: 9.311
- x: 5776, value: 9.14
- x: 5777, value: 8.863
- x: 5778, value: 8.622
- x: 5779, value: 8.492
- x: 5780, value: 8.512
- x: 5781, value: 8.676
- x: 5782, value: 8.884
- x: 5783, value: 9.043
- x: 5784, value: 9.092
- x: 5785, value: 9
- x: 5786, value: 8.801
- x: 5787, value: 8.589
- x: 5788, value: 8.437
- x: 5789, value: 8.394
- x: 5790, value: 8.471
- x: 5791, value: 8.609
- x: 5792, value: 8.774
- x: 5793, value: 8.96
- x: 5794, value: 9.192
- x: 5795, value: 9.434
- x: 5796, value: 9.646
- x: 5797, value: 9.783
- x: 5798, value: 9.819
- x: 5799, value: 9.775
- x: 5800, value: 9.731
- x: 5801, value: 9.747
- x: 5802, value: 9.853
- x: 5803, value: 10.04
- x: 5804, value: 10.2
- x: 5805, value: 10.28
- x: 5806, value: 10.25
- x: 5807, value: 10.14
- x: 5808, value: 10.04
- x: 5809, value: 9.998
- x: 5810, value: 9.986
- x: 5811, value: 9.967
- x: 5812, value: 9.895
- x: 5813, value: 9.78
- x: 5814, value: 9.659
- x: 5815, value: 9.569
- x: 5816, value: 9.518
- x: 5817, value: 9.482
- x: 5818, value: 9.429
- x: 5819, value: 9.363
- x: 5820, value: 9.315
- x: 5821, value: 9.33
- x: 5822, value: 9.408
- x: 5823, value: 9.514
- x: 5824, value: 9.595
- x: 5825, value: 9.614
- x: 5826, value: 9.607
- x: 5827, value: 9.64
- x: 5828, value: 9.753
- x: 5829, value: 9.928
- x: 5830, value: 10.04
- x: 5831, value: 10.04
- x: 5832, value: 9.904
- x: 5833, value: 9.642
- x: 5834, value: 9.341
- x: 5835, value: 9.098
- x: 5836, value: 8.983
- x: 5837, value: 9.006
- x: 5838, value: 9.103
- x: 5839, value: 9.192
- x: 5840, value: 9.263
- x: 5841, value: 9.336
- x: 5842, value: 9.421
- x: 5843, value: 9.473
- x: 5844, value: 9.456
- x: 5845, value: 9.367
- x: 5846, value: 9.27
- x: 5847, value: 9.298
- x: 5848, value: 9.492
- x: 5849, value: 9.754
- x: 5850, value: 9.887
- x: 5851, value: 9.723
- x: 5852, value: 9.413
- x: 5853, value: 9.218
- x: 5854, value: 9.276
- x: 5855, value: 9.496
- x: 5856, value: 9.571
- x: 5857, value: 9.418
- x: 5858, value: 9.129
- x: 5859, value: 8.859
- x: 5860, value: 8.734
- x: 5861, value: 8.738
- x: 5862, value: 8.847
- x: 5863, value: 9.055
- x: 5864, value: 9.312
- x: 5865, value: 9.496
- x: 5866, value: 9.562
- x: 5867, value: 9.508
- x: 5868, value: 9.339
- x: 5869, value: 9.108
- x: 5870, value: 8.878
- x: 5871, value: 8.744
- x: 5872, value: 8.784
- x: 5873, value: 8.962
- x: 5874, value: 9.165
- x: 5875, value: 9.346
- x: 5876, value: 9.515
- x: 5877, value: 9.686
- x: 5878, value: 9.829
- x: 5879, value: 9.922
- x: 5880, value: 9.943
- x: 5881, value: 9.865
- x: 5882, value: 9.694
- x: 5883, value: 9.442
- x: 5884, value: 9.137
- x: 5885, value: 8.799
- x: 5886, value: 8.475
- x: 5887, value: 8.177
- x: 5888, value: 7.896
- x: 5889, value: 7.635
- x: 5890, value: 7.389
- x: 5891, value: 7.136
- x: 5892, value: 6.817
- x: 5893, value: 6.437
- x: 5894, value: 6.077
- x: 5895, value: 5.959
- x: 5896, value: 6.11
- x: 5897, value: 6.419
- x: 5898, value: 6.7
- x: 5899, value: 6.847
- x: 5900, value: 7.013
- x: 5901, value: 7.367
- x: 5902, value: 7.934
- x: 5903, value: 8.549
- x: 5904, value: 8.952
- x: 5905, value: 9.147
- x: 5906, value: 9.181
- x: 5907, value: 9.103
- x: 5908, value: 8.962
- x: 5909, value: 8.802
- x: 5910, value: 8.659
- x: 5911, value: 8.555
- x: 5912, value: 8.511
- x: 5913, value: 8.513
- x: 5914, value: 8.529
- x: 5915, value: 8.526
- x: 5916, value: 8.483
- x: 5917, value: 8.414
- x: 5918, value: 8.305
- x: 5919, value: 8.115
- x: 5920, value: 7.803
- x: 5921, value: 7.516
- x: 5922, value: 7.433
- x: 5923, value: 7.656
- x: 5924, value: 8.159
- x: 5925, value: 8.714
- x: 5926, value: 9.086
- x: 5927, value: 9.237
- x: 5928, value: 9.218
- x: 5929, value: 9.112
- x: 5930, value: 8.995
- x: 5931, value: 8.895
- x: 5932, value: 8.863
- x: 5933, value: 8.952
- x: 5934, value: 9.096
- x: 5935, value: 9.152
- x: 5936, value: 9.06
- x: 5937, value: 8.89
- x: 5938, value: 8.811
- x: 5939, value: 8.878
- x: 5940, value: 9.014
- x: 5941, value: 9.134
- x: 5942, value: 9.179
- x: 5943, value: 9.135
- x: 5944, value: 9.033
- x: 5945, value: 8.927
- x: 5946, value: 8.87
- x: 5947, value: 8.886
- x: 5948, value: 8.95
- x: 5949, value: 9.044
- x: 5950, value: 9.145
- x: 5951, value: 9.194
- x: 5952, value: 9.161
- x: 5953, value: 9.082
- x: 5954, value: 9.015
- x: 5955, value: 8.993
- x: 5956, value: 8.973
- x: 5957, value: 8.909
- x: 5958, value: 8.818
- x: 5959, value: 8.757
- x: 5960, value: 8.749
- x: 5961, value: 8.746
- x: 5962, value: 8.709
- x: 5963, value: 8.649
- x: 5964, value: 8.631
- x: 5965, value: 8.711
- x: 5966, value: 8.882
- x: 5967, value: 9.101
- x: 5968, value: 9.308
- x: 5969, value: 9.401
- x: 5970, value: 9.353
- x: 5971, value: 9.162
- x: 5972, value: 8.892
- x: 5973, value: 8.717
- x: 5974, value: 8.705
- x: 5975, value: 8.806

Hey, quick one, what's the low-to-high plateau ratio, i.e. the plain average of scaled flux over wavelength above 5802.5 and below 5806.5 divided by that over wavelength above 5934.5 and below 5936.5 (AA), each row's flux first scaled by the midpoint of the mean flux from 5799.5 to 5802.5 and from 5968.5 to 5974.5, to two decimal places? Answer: 1.12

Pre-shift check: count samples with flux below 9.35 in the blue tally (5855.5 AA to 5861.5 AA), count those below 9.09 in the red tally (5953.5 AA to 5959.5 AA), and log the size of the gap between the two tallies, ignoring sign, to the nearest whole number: 2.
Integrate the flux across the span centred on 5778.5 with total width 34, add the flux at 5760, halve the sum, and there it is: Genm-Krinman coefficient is 156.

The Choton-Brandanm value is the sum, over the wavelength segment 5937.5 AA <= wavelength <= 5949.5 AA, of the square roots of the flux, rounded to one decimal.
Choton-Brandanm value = 36.0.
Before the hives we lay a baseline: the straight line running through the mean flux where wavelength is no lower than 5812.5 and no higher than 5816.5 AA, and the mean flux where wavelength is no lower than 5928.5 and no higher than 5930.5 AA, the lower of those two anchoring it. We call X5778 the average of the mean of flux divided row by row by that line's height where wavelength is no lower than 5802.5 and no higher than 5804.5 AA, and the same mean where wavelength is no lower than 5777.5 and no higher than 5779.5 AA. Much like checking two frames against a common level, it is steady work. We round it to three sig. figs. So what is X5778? 0.958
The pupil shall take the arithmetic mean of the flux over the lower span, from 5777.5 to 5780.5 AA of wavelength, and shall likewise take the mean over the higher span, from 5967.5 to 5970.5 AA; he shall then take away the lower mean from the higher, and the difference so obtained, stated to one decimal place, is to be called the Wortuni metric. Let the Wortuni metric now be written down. 0.8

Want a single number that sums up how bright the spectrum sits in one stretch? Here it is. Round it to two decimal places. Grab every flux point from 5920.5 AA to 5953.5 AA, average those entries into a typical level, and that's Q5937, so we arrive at 8.86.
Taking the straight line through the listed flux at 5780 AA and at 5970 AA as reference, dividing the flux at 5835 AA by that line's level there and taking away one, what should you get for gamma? 0.04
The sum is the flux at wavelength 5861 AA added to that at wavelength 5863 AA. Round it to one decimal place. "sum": 17.8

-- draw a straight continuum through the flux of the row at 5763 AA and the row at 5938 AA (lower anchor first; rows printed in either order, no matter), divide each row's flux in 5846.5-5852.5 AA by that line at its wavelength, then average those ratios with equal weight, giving 1.09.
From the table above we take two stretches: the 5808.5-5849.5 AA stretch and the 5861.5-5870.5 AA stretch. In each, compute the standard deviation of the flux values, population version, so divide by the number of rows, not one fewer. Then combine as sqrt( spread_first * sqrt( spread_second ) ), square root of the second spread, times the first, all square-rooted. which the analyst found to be 0.38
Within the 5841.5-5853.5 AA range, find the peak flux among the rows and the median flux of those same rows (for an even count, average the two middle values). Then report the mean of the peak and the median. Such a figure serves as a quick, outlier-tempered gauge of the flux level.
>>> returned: 9.7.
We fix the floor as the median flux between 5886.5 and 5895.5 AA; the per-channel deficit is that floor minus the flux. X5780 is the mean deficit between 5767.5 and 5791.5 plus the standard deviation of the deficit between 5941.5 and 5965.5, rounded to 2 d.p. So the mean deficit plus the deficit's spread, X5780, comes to -1.54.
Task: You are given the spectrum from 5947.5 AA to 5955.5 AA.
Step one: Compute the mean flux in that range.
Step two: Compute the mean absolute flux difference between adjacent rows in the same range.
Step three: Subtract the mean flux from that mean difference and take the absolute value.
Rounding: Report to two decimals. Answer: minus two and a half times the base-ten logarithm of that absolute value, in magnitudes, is -2.39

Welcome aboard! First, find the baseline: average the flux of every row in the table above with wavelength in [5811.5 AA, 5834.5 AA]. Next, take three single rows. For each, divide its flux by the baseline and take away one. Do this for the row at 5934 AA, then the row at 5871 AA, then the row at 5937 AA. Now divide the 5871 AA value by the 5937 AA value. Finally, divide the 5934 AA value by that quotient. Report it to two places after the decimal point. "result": -0.05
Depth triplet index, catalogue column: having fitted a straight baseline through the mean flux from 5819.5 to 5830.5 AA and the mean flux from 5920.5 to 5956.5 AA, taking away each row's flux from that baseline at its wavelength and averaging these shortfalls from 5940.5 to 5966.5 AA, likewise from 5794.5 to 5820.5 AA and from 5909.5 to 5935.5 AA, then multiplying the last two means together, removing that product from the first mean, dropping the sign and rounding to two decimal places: 0.13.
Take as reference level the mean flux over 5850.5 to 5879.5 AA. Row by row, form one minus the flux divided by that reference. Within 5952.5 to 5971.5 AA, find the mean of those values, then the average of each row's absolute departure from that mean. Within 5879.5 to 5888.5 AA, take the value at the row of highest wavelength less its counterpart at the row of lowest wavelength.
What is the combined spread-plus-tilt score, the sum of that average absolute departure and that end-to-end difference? 0.24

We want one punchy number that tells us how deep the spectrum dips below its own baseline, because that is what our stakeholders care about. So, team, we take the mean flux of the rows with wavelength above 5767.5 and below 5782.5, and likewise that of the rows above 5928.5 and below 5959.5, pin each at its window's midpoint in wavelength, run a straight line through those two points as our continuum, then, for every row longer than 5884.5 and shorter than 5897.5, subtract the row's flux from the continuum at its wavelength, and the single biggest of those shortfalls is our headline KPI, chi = 3.0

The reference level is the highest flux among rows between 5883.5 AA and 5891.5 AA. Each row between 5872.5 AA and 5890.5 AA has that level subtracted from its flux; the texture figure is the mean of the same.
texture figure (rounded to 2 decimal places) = -0.09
